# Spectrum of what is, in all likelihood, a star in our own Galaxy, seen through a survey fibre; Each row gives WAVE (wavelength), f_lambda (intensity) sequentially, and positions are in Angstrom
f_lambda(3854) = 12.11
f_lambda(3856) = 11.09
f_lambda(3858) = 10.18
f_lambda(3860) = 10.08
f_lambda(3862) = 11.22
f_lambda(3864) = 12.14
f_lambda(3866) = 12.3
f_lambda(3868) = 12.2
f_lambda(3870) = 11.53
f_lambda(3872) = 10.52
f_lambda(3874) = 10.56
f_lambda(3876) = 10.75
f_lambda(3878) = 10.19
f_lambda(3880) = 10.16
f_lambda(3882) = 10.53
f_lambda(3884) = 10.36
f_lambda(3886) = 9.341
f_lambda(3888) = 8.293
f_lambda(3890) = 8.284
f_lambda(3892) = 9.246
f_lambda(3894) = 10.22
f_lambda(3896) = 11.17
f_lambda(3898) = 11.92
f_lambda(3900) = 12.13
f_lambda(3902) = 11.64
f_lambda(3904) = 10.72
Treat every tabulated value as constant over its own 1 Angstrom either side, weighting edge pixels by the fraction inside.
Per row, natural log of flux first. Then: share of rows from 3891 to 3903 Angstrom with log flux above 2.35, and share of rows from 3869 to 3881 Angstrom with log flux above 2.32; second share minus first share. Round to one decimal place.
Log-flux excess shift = 0.2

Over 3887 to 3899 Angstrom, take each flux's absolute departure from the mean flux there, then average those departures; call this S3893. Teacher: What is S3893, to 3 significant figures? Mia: 1.25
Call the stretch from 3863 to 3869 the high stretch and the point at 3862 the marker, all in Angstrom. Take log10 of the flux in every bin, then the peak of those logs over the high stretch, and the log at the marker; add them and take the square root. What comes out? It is 1.46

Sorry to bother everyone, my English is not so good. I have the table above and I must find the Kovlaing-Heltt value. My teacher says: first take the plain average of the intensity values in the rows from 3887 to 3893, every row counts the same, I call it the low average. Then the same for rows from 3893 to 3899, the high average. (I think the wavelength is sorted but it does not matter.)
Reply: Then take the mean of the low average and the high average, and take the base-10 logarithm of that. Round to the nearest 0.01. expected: 0.99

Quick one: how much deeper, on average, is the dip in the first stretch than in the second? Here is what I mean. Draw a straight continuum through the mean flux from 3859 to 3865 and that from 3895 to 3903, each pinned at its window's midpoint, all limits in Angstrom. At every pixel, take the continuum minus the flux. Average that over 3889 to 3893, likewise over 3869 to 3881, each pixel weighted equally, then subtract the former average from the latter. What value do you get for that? -2.1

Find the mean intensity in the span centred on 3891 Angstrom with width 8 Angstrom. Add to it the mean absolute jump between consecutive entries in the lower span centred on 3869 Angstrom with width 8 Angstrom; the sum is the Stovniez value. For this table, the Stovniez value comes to 9.6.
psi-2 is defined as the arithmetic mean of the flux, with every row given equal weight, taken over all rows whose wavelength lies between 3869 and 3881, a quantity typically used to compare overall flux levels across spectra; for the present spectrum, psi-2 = 10.6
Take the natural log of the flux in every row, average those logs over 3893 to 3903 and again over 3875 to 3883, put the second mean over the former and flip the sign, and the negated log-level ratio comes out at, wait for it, -0.96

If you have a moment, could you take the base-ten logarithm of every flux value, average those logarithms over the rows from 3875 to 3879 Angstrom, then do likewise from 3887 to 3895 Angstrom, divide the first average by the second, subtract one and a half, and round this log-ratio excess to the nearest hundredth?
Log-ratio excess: -0.43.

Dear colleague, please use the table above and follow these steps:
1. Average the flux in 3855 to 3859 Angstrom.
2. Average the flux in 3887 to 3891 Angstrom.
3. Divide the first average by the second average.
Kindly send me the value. 1.28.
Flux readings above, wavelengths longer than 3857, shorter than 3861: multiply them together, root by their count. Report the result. 10.1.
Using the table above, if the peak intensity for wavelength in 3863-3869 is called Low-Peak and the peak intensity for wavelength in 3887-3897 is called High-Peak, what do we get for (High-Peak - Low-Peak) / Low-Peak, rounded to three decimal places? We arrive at -0.092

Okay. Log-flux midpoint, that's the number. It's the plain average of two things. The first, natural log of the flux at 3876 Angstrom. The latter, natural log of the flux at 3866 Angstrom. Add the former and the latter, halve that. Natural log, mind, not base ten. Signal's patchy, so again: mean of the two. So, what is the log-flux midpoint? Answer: 2.44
